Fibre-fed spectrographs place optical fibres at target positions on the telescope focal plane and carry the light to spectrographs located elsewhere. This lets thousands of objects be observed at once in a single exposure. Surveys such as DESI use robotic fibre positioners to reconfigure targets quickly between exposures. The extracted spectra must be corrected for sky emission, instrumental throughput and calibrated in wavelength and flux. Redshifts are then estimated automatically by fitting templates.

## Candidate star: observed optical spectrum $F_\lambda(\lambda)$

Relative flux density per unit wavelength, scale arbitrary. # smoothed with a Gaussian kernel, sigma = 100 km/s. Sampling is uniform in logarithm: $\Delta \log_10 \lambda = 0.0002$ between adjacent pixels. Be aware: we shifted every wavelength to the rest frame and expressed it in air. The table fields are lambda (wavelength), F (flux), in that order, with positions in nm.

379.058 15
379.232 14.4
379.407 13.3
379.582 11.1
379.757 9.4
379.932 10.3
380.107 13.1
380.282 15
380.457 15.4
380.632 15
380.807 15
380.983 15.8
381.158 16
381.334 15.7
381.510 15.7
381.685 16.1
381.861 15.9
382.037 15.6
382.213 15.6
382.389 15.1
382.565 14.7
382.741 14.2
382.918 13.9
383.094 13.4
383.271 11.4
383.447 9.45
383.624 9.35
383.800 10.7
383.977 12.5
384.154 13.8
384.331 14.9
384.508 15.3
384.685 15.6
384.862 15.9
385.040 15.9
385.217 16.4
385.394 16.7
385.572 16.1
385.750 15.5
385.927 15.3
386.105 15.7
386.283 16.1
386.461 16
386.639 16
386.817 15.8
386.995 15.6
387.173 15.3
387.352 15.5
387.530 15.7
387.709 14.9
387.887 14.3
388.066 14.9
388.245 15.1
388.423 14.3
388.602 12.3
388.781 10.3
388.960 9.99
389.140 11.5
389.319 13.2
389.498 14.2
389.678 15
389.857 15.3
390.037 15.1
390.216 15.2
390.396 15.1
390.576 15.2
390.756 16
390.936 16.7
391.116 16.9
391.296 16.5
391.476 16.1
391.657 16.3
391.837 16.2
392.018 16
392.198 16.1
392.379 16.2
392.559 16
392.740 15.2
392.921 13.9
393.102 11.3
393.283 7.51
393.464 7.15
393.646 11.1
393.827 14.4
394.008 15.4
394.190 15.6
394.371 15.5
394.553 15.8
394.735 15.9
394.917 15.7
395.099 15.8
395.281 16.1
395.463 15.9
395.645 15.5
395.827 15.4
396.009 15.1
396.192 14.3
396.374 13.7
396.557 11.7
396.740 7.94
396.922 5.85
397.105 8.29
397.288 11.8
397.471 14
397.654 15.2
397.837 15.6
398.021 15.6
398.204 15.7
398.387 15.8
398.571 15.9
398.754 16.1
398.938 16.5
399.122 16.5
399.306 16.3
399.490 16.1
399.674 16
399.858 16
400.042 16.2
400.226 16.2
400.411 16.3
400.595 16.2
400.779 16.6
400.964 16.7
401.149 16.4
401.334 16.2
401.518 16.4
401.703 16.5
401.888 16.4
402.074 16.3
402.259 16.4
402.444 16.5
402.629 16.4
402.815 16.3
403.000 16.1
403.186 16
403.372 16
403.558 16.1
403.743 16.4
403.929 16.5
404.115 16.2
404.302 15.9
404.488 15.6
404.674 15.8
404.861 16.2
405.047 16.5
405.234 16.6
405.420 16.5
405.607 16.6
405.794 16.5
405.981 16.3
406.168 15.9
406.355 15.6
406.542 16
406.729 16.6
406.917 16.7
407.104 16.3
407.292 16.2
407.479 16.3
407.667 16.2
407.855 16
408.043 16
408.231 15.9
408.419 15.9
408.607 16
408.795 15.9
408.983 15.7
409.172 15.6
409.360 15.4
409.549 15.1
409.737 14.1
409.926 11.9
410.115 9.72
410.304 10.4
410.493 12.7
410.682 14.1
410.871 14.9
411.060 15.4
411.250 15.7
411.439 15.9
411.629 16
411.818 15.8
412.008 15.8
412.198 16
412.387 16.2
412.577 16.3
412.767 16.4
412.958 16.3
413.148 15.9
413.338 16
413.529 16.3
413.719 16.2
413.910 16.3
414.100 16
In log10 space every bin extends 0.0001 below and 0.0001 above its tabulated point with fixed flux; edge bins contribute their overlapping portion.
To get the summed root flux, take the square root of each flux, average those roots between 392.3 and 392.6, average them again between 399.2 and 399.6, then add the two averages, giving 8.0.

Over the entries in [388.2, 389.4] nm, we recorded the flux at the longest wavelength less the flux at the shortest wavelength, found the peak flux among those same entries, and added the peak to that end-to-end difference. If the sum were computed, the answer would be 13.2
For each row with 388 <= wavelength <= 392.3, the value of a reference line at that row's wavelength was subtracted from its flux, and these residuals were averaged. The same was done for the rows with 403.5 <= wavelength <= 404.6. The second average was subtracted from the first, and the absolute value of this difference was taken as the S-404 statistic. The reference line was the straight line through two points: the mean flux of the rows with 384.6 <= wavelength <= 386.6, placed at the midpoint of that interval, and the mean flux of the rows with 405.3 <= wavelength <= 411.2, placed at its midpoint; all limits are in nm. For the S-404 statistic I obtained 1.8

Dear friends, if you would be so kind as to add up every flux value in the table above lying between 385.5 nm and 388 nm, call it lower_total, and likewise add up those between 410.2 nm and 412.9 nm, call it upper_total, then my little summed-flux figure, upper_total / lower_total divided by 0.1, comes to 9.7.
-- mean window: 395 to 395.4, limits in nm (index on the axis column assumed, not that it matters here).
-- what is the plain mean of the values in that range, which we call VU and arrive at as 16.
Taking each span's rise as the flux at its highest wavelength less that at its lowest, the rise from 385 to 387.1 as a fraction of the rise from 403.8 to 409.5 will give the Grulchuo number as 0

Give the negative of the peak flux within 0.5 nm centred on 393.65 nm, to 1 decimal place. -14.4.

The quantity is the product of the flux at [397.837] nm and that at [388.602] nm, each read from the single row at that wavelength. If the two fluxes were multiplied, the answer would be 192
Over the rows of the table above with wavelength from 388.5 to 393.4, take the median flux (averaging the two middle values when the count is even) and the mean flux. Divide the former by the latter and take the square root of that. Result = 1.03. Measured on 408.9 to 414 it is 1.02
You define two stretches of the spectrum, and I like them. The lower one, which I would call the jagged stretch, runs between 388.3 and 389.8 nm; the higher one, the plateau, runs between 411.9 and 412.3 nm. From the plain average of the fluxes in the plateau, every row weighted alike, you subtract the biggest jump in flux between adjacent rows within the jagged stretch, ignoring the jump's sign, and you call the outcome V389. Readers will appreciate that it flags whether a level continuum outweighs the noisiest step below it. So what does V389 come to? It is 13.9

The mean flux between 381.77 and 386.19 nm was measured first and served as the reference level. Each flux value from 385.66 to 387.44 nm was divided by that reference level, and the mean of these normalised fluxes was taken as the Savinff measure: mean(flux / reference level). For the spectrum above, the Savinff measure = 1.09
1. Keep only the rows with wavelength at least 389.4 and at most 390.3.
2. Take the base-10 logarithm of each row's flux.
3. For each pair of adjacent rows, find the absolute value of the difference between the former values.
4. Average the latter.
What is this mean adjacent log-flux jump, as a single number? 0.010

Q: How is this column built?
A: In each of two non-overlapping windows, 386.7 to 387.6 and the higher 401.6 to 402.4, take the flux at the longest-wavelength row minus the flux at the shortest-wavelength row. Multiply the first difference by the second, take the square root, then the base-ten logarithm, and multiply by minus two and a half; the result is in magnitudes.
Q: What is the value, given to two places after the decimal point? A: 2.50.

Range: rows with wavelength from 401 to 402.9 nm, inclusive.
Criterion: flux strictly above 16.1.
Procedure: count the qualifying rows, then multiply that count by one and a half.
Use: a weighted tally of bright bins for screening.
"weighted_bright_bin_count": 15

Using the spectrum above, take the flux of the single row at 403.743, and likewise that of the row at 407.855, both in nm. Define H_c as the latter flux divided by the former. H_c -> 0.98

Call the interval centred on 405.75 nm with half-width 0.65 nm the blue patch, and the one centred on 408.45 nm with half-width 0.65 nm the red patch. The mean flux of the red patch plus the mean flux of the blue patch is 32.2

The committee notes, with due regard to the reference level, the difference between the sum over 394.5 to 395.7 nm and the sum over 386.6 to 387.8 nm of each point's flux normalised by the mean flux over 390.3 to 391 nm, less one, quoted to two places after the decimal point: 0.12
